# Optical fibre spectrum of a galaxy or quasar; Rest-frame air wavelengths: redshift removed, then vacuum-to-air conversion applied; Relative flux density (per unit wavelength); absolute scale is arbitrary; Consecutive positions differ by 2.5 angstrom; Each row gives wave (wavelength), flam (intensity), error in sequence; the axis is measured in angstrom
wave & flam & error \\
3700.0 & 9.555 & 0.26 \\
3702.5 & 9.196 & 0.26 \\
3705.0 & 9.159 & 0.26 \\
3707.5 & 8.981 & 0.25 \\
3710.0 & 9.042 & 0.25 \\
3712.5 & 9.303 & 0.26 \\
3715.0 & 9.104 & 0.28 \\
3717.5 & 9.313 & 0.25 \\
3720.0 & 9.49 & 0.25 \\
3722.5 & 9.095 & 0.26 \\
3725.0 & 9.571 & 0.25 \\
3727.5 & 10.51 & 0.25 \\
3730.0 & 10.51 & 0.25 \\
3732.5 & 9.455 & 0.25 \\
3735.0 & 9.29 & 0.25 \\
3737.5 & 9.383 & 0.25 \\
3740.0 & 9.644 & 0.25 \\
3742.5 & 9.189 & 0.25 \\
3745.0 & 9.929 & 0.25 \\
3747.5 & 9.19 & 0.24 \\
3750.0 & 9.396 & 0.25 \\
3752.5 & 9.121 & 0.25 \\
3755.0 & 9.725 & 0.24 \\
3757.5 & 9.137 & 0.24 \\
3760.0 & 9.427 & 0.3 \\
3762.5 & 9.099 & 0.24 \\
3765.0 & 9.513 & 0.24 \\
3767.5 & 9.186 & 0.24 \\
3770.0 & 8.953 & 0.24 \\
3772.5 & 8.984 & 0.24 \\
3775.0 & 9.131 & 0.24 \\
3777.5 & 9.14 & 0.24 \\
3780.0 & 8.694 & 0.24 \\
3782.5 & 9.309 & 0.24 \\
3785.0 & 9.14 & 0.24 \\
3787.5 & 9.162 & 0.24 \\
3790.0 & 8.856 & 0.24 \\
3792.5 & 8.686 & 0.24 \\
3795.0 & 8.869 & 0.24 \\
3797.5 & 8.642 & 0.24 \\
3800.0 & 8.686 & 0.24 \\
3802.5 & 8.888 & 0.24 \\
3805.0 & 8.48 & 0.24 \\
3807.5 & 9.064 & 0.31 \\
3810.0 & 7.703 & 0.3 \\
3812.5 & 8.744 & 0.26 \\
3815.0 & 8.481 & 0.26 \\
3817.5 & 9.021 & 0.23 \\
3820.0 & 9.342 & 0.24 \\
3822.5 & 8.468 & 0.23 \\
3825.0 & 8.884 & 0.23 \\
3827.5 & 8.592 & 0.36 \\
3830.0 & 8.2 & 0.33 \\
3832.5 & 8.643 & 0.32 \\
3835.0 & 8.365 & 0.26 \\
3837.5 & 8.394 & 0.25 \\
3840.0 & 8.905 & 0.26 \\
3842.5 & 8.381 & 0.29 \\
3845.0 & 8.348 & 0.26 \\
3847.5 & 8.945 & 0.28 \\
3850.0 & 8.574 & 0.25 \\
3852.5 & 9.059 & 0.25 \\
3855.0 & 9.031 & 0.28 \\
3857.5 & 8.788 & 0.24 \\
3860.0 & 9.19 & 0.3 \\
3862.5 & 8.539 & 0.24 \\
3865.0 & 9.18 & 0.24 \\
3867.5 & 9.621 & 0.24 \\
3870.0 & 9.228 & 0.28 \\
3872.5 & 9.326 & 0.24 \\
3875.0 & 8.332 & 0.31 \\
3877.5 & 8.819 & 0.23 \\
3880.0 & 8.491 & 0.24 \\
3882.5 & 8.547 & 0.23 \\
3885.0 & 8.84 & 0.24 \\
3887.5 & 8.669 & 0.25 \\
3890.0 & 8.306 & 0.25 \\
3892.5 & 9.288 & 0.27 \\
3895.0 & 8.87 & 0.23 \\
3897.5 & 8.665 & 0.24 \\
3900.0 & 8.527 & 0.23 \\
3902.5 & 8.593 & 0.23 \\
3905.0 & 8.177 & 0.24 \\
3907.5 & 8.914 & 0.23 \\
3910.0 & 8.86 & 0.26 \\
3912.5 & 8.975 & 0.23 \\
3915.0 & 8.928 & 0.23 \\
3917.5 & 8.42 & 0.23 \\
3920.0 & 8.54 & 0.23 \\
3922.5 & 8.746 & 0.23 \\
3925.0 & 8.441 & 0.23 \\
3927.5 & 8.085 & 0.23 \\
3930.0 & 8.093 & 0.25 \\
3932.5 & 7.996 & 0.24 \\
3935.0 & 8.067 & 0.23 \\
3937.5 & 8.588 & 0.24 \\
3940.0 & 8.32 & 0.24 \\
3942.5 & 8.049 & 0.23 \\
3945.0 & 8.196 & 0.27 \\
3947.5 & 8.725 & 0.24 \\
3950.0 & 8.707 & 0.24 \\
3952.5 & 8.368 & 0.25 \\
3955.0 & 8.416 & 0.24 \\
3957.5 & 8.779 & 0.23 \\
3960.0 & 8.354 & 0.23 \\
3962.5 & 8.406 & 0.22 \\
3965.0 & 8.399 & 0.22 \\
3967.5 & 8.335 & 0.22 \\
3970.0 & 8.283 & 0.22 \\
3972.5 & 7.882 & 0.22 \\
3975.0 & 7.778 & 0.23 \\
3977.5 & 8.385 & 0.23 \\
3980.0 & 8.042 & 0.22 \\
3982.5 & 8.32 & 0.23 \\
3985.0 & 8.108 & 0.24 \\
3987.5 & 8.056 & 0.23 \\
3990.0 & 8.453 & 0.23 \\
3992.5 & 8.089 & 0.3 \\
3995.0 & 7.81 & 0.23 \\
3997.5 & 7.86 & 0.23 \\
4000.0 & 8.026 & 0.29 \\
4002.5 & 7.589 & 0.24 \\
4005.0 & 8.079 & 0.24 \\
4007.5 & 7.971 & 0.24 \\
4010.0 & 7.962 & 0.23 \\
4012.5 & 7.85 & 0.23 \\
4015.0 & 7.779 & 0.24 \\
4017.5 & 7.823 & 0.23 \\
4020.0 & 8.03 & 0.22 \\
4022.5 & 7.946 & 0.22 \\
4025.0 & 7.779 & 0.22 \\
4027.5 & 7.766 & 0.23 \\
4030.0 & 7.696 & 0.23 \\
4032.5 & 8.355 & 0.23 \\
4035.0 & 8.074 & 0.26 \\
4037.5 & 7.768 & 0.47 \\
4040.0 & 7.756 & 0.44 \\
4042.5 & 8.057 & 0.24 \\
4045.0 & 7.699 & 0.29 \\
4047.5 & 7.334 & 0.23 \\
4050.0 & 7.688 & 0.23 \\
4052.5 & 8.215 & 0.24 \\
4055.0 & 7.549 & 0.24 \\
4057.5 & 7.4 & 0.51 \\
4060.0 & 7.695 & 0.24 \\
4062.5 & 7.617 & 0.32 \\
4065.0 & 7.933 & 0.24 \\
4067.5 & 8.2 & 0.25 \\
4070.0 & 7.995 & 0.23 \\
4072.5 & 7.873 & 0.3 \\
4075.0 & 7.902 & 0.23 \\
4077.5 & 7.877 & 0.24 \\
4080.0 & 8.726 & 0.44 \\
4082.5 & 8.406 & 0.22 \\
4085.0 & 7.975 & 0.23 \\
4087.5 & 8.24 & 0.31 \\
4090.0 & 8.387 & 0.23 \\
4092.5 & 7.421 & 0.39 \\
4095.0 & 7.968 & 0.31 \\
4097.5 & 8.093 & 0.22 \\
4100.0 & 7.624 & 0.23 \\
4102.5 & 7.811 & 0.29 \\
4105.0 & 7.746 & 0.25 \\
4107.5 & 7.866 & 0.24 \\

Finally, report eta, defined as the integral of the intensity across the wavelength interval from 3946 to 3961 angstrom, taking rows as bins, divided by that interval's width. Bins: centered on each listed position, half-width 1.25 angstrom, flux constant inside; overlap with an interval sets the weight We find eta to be 8.6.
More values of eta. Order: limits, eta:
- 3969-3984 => 8.1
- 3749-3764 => 9.3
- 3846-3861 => 8.9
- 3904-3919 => 8.7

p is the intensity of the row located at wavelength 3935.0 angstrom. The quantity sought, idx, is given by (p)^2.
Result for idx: 65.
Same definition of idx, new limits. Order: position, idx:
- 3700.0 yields 91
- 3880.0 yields 72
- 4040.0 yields 60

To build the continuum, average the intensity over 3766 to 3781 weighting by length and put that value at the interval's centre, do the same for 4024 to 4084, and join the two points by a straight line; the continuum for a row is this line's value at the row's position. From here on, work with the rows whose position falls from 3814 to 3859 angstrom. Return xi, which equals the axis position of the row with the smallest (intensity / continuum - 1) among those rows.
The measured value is 3830.0 angstrom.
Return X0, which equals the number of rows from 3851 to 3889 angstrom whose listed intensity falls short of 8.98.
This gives 8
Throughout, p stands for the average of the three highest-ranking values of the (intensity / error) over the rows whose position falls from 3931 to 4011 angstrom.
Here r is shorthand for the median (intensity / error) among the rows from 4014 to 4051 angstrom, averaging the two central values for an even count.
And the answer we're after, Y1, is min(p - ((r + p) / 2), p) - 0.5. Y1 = 1.9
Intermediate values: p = 38.2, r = 33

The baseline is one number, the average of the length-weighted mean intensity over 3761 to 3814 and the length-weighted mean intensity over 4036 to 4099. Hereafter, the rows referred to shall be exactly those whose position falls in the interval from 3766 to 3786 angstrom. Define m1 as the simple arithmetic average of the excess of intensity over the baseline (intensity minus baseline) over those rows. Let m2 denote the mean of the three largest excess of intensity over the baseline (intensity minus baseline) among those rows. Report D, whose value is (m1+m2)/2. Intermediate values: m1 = 0.66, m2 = 0.81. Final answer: 0.73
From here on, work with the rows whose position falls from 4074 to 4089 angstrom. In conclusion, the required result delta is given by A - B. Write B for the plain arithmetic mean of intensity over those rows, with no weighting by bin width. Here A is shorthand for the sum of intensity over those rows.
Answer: 41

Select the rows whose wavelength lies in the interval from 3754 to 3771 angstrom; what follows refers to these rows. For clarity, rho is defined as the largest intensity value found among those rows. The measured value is 9.725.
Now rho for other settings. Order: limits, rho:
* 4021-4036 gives 8.355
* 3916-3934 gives 8.746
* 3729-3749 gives 10.51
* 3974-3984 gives 8.385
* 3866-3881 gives 9.621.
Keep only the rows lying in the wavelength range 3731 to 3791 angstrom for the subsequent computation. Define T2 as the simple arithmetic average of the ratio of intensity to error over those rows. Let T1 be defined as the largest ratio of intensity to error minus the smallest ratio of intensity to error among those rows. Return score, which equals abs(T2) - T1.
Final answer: 29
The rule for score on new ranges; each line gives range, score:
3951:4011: 24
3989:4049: 12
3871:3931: 24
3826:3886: 17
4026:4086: 6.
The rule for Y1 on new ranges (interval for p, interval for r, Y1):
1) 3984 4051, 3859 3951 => -0.3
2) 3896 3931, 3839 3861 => 2.8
